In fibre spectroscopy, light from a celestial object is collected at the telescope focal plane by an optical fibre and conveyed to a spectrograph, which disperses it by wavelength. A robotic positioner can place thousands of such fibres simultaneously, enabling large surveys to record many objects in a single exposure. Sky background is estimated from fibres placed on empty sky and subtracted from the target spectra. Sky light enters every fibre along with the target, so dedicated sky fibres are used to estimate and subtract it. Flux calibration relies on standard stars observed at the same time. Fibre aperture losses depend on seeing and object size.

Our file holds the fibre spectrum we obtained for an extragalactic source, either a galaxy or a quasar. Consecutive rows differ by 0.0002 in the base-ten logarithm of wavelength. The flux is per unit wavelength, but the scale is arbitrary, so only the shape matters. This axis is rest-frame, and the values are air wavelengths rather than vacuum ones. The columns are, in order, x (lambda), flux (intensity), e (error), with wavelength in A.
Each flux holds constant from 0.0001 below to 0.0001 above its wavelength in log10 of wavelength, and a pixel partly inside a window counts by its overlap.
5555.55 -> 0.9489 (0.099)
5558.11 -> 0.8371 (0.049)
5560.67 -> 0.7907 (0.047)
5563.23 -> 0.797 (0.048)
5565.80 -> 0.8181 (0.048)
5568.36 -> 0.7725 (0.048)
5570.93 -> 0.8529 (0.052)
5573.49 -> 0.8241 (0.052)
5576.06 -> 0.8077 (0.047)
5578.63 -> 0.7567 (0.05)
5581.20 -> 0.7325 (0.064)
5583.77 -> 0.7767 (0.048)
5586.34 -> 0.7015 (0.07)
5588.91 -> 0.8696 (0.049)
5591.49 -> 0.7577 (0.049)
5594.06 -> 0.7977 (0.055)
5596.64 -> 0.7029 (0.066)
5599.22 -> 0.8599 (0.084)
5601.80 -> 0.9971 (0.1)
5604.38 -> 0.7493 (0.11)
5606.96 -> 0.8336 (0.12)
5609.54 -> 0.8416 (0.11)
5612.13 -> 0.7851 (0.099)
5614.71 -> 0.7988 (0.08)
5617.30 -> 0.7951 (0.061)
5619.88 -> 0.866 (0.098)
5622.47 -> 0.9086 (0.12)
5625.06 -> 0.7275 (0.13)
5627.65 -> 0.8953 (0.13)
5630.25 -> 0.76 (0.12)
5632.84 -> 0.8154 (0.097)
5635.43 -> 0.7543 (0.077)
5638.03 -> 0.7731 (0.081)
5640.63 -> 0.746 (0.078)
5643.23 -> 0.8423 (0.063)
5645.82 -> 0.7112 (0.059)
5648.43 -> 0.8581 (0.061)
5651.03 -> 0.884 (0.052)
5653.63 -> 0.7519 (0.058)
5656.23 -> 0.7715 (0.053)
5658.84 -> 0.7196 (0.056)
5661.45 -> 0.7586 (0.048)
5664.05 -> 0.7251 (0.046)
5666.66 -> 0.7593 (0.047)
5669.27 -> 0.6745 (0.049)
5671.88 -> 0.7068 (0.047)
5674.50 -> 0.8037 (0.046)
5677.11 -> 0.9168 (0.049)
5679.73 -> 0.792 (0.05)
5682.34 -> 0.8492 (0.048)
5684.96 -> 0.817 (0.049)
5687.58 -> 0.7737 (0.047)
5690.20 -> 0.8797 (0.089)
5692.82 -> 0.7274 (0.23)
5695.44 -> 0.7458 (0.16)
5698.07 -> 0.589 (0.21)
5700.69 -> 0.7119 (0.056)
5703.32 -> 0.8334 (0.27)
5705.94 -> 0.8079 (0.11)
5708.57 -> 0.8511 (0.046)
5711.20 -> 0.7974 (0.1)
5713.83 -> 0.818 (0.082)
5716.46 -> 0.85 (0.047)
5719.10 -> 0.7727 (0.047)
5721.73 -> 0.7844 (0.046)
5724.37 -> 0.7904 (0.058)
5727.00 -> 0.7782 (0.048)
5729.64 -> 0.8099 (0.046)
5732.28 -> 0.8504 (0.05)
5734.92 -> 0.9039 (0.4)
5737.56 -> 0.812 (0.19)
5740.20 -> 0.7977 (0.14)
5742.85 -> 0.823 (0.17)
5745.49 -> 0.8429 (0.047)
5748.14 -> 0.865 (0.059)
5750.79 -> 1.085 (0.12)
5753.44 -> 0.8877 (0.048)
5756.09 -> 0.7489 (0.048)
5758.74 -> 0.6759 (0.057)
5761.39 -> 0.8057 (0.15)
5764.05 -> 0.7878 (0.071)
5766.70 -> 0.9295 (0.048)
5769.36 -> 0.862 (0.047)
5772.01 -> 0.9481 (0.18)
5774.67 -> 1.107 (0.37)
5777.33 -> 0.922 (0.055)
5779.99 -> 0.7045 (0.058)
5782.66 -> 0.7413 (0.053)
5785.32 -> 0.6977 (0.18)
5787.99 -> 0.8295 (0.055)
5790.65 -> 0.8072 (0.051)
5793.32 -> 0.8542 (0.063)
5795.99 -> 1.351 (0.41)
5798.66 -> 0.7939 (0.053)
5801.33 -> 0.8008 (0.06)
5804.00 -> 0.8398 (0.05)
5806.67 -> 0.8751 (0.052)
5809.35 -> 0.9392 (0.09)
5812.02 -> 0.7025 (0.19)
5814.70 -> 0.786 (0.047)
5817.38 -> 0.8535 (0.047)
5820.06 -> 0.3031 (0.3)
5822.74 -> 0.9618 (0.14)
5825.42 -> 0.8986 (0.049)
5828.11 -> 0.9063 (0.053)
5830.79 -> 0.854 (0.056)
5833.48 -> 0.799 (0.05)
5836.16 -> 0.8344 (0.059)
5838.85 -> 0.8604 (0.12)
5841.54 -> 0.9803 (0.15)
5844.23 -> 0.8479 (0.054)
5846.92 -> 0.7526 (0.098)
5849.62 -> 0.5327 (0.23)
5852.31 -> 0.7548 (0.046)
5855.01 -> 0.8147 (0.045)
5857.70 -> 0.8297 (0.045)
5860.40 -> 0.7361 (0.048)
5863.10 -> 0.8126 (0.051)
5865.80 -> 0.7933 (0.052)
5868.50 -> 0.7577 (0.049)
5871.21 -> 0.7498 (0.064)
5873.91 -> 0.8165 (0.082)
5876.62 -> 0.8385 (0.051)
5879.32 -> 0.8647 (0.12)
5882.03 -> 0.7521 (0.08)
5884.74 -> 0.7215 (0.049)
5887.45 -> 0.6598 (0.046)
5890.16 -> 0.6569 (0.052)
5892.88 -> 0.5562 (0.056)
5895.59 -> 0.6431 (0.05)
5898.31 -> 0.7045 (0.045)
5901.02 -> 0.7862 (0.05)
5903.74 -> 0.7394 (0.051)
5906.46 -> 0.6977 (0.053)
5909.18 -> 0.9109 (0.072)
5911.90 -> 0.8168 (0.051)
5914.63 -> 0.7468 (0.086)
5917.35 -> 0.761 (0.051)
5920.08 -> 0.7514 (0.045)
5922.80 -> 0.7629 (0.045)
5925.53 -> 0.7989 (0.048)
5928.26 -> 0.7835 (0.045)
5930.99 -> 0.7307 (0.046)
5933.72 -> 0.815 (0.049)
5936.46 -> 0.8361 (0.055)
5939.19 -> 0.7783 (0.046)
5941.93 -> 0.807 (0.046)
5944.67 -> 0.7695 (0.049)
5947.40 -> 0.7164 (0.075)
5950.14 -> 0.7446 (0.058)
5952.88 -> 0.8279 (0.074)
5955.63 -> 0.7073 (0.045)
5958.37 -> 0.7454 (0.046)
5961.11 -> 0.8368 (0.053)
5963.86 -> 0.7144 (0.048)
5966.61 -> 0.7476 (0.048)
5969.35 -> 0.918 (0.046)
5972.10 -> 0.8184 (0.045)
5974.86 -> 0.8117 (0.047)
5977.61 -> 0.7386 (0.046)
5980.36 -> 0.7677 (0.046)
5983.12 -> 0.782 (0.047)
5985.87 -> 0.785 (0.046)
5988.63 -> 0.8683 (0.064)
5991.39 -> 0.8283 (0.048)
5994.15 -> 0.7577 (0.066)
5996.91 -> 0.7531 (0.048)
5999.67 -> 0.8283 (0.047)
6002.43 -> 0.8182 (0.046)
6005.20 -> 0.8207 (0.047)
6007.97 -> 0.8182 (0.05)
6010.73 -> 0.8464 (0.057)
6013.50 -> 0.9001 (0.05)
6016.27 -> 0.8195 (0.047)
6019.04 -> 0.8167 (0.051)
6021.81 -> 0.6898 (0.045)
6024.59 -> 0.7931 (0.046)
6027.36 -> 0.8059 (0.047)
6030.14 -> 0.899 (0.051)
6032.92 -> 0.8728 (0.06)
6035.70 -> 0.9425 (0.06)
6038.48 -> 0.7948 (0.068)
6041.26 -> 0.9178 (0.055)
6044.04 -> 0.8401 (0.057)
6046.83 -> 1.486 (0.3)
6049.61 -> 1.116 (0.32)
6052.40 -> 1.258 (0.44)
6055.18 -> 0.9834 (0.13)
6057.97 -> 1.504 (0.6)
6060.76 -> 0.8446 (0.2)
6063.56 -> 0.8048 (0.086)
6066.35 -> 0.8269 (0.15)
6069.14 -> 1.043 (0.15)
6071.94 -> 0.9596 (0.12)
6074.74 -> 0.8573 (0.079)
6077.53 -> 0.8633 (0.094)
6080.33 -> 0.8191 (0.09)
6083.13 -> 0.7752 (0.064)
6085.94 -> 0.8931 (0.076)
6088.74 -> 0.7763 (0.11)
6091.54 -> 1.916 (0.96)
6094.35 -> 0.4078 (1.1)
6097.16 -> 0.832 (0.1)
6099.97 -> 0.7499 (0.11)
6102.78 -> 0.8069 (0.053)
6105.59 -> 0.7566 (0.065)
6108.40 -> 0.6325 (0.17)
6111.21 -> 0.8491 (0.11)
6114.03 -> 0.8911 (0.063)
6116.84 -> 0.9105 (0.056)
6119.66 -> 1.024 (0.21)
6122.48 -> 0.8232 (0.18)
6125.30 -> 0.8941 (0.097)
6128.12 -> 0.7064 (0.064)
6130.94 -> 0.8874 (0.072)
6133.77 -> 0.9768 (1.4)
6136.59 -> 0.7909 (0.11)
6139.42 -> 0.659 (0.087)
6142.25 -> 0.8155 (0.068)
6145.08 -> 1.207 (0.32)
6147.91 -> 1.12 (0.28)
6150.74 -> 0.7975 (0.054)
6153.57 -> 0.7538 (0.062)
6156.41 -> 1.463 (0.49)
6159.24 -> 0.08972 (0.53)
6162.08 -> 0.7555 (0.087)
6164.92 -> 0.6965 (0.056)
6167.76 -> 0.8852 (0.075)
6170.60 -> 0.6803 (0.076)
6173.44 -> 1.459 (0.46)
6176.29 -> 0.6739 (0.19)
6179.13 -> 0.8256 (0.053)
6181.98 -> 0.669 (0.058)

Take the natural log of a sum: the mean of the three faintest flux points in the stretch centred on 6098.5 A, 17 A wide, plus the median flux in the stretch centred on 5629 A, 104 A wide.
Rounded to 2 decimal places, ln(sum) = 0.35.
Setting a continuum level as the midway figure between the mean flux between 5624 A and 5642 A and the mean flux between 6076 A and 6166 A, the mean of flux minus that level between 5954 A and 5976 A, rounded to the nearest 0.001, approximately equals -0.031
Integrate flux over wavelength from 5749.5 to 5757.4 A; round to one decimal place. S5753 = 7.2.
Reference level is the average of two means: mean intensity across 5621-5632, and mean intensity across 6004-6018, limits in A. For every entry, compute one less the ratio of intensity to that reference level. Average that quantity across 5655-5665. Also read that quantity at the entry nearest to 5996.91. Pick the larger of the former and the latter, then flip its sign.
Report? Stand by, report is -0.11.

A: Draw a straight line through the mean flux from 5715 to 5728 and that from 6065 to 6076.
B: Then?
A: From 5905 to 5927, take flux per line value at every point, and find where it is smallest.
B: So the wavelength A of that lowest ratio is 5906.46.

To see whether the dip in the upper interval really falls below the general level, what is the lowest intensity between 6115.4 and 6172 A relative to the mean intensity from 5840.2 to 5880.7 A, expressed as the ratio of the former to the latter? 0.11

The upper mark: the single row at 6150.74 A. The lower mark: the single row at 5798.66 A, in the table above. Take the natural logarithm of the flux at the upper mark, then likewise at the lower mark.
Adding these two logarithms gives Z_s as -0.46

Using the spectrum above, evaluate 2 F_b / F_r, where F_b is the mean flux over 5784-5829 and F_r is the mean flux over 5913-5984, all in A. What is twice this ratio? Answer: 2.1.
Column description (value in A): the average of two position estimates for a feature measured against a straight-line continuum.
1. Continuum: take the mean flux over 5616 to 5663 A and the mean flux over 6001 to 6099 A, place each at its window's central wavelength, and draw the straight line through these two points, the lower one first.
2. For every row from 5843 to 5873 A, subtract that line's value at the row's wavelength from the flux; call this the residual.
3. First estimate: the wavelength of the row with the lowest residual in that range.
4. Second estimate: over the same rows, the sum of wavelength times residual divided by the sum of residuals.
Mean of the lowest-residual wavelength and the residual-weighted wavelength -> 5853.4 A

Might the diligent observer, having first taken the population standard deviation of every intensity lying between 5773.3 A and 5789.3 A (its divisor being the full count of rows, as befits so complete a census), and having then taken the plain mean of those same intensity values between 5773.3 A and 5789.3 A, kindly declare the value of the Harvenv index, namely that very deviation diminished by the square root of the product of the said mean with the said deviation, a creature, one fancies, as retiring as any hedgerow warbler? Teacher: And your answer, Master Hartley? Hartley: -0.203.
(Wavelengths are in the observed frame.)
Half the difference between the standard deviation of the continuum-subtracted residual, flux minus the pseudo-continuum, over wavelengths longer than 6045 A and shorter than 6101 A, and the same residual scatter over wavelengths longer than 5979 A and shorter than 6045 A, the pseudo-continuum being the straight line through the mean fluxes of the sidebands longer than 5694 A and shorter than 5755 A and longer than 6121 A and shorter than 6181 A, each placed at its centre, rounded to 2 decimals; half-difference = 0.14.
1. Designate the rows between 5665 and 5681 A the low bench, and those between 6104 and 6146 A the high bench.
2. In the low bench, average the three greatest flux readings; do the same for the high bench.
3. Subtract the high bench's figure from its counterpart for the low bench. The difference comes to -0.23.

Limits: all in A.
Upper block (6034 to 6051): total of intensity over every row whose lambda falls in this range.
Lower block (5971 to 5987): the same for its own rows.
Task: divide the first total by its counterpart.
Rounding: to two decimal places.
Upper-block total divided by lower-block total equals 1.30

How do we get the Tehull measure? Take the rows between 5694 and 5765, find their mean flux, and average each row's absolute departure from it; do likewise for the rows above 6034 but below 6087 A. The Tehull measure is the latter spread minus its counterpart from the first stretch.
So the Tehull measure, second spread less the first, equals 0.11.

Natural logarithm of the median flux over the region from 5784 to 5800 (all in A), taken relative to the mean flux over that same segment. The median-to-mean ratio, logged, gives -0.083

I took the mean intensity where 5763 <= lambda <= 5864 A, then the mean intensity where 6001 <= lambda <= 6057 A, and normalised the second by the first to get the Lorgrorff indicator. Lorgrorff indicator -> 1.10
